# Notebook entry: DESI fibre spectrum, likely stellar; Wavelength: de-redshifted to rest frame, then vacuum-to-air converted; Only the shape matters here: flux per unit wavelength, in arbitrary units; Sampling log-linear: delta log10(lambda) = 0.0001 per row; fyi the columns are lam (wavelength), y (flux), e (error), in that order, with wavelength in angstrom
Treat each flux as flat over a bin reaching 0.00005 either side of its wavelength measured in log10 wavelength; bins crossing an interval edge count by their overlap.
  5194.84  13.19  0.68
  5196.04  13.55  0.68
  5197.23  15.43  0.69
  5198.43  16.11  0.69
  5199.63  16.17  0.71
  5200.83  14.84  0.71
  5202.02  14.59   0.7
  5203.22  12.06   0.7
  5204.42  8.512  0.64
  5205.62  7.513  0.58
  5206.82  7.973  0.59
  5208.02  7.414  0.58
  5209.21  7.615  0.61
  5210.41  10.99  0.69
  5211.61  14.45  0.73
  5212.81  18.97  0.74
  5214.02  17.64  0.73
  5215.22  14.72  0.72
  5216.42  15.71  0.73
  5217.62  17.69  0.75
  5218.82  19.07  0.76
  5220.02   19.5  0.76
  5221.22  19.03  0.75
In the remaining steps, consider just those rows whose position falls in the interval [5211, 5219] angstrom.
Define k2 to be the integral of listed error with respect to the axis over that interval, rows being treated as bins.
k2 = 6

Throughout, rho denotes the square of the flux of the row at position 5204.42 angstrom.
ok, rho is 72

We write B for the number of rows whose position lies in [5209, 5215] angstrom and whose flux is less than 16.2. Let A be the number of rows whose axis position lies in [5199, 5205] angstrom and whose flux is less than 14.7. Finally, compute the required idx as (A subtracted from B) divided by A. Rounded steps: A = 3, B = 3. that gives 0.0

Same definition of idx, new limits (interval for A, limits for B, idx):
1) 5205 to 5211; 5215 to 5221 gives -0.6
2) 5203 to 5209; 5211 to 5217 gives -0.4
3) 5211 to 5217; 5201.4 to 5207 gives 4.0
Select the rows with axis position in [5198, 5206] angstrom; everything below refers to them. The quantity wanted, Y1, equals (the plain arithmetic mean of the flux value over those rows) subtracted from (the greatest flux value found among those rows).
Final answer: 3.3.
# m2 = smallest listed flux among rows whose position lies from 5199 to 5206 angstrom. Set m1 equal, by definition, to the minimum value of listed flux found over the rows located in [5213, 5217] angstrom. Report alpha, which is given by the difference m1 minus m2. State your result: 7.2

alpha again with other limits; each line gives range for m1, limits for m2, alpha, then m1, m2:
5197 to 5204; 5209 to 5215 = 4.4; 12.06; 7.615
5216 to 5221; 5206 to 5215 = 8.3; 15.71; 7.414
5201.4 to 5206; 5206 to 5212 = 0.1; 7.513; 7.414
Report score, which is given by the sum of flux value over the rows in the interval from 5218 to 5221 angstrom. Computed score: 39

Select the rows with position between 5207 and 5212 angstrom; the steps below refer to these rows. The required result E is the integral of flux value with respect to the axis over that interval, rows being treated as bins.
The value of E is 49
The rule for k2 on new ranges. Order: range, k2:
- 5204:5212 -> 5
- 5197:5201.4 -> 3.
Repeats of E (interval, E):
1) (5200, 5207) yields 79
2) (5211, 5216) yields 82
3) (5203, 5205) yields 20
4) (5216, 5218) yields 33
